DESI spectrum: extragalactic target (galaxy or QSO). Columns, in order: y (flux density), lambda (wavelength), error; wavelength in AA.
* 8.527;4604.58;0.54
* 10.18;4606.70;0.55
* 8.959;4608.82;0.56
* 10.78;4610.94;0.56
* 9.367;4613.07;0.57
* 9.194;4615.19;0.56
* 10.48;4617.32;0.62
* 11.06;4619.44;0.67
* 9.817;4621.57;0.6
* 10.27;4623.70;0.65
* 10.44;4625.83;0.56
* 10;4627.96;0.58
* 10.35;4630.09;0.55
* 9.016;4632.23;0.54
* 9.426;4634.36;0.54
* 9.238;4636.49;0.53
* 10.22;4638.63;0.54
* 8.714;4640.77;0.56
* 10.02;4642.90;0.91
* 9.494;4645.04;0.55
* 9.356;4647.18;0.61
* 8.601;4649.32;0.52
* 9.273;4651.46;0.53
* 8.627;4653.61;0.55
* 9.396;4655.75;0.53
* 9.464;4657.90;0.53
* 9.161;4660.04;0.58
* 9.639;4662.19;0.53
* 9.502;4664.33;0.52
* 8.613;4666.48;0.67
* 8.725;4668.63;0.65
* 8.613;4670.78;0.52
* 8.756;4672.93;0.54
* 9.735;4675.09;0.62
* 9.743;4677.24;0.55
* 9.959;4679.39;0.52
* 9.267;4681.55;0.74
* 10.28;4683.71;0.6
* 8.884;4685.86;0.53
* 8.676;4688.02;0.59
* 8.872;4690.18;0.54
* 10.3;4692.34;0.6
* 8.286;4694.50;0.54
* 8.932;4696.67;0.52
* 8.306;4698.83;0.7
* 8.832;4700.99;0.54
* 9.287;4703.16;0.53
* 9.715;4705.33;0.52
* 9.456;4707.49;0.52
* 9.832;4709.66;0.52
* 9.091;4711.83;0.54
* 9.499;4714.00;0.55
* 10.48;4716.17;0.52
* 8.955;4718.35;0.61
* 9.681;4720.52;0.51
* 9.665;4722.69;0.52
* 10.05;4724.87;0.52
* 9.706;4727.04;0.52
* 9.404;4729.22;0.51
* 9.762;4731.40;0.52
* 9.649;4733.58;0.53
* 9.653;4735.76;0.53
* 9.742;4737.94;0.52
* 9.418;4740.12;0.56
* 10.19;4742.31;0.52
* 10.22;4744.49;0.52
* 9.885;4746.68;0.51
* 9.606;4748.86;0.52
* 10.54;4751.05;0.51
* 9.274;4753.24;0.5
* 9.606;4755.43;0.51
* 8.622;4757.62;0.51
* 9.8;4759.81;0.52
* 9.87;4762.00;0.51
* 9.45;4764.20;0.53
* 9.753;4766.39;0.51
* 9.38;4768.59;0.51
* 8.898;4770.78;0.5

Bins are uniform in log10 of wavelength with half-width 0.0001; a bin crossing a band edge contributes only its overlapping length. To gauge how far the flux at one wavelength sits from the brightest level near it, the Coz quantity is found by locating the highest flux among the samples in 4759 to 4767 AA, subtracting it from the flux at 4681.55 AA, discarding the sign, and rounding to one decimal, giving 0.6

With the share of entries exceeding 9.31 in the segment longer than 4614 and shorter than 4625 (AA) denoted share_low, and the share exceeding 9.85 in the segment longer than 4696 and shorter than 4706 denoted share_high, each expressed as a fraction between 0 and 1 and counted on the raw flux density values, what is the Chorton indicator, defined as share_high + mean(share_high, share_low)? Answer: 0.40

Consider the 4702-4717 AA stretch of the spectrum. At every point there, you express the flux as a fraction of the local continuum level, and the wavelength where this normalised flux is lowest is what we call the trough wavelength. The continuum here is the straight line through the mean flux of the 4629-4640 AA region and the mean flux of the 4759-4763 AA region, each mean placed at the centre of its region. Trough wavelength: 4711.83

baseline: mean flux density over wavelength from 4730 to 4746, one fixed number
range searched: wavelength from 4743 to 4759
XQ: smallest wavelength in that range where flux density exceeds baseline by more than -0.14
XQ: 4744.49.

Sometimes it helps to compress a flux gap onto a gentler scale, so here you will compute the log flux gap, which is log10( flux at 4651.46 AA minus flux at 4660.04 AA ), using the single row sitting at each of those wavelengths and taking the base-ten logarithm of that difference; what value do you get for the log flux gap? -1.0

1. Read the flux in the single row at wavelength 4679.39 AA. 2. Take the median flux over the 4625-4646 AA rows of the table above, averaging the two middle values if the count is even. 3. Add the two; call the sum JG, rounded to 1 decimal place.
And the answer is 19.7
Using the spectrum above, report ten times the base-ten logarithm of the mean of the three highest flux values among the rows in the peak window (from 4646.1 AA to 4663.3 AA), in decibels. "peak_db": 9.78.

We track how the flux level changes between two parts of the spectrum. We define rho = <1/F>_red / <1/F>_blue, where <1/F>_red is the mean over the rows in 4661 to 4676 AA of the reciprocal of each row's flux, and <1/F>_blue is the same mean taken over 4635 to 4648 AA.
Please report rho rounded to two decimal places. 1.05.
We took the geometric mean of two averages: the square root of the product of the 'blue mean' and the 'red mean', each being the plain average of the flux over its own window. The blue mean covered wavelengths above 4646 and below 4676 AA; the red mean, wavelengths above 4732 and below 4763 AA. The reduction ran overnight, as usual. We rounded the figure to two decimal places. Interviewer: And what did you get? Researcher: 9.41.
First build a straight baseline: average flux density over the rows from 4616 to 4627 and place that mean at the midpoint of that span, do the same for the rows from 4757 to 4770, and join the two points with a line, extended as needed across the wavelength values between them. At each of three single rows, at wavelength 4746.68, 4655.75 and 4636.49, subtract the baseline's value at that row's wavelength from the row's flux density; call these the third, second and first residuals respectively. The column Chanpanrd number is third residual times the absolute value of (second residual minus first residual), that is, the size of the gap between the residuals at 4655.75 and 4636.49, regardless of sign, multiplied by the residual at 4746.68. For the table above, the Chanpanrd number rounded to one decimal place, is 0.1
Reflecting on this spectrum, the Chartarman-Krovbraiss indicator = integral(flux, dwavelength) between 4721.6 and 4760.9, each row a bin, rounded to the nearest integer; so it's 382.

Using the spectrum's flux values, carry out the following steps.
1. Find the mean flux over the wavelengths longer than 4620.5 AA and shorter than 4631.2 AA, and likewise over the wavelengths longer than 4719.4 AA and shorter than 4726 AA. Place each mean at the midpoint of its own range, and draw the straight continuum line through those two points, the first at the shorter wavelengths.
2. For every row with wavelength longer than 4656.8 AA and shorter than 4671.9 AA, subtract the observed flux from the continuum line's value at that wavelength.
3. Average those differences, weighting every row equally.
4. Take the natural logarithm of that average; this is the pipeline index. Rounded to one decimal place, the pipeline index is -0.1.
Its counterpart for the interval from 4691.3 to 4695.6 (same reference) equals -0.5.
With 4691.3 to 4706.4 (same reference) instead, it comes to -0.2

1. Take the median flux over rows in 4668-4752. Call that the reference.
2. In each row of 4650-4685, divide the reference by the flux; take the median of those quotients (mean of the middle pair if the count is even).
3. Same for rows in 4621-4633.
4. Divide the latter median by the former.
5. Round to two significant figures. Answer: 0.92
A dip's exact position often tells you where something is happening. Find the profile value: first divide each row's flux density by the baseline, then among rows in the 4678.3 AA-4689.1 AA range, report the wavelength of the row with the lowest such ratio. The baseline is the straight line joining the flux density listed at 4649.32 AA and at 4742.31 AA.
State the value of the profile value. 4688.02 AA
